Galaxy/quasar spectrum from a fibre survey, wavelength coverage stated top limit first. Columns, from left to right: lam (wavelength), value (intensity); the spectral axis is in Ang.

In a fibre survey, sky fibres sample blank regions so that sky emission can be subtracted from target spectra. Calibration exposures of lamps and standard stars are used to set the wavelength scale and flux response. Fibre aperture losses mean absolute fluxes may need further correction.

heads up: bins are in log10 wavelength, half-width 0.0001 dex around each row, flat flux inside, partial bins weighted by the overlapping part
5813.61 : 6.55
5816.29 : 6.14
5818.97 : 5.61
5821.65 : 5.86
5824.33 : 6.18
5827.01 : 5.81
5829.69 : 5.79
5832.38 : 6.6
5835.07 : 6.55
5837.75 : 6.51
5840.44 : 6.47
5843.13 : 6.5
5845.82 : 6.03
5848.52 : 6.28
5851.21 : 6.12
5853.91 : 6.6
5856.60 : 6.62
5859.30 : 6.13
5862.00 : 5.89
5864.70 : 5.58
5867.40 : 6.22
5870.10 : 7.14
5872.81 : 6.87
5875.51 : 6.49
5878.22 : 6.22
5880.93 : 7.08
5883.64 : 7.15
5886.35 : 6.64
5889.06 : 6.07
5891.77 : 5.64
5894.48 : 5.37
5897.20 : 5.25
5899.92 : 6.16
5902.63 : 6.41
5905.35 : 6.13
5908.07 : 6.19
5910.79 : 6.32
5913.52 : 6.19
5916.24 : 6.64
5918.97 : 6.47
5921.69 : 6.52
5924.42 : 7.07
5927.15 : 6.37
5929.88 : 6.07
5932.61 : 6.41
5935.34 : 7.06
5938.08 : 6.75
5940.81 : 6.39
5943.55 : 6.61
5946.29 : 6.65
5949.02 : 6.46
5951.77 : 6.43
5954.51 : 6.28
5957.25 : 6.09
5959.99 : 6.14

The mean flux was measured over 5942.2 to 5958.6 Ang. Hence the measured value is 6.42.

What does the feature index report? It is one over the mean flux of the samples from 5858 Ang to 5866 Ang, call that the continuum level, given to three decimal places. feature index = 0.170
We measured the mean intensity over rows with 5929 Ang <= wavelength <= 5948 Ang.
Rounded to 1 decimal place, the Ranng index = 6.6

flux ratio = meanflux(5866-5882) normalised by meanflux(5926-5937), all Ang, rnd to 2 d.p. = 1.03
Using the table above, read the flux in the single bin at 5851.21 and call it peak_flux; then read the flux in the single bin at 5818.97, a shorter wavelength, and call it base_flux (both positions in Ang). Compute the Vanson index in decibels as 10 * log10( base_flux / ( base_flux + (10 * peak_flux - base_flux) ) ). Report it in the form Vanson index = -10.4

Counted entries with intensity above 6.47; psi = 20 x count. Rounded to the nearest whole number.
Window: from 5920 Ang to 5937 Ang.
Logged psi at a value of 60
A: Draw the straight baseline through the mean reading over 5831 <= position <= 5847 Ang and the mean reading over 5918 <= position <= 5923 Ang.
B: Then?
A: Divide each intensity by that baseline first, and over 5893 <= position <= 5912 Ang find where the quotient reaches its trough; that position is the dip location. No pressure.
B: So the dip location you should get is 5897.20 Ang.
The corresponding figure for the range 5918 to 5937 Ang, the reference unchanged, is 5929.88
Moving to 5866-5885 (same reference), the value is 5878.22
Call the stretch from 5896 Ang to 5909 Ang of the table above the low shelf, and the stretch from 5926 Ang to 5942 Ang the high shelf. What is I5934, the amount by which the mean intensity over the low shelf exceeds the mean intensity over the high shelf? -0.48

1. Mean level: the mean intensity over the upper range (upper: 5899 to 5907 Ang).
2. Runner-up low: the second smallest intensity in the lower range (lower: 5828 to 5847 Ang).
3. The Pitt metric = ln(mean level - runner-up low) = -1.6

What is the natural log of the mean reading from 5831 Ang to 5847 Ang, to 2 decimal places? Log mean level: 1.86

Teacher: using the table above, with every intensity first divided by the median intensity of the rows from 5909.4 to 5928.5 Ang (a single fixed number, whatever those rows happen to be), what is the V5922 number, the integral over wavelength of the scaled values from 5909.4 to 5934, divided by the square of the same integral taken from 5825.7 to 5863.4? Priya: 0.0183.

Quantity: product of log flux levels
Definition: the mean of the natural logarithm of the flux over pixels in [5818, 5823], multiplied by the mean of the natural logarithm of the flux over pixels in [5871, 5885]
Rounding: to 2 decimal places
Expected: 3.34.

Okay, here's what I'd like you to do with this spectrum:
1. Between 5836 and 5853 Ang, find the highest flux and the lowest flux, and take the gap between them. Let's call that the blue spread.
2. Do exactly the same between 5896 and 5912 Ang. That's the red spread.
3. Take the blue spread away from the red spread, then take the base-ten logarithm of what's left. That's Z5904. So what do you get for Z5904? -0.17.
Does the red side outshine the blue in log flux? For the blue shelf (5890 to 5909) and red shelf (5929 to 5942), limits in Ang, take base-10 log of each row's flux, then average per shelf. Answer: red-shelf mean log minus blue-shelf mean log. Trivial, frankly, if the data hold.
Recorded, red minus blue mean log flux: 0.05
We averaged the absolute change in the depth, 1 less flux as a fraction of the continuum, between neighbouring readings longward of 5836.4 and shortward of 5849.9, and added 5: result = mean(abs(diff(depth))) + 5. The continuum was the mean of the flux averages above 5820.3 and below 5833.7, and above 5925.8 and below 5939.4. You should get 5.03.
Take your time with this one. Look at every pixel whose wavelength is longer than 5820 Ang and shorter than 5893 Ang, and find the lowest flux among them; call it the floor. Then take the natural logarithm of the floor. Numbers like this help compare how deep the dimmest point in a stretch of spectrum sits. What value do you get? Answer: 1.72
